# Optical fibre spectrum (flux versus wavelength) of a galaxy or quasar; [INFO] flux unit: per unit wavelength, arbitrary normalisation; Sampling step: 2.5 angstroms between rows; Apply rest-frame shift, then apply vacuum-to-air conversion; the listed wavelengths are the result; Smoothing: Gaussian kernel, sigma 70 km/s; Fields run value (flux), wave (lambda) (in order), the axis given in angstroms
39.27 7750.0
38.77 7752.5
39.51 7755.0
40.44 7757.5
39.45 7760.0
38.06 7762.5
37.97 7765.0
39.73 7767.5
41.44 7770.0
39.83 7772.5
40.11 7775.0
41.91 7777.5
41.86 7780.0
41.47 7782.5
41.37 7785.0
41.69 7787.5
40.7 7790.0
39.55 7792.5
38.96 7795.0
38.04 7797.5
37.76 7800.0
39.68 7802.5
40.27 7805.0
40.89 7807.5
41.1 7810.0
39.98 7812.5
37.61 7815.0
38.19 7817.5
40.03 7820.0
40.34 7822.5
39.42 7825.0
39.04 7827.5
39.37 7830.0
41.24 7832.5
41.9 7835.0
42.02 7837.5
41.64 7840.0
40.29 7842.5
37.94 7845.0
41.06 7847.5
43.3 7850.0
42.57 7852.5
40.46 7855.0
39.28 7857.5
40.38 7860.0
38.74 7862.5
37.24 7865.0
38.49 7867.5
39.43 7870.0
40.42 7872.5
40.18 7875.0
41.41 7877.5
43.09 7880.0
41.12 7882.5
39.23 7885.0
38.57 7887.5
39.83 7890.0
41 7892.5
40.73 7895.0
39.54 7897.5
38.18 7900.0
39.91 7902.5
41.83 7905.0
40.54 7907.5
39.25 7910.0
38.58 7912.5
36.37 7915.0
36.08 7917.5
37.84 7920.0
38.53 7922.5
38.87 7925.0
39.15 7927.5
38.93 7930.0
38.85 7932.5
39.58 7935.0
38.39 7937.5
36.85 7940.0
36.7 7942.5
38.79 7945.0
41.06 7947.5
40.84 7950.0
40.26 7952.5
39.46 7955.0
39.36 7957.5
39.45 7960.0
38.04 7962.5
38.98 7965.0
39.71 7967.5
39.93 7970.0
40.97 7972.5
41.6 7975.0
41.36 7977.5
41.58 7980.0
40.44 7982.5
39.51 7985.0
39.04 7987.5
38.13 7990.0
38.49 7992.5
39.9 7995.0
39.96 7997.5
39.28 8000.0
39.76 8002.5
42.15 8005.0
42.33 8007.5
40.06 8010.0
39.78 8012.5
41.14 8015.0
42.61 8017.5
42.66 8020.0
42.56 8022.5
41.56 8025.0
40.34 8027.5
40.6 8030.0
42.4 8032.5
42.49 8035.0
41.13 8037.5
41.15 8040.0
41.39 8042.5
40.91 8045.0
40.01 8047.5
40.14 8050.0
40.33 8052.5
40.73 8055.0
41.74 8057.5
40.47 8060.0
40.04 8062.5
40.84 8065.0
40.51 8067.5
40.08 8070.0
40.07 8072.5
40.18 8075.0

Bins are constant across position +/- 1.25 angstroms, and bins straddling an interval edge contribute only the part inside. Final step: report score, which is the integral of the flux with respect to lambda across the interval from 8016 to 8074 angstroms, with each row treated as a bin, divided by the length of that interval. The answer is 41.1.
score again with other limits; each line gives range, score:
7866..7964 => 39.3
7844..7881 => 40.3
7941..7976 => 39.6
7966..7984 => 40.8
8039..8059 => 40.8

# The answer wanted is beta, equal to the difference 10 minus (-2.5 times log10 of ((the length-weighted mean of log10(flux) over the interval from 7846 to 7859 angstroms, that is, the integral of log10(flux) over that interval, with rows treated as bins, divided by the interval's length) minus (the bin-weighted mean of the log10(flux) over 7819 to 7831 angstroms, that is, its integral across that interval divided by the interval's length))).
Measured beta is 5.6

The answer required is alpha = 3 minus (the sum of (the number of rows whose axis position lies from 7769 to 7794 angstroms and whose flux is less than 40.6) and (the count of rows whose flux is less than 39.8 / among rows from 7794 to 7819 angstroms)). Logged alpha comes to -6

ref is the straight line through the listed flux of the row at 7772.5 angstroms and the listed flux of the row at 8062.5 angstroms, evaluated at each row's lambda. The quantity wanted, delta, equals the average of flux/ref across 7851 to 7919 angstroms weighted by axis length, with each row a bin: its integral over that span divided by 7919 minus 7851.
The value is 1.00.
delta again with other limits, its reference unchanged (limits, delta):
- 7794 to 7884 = 1.01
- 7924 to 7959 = 0.98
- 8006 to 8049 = 1.03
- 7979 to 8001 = 0.99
